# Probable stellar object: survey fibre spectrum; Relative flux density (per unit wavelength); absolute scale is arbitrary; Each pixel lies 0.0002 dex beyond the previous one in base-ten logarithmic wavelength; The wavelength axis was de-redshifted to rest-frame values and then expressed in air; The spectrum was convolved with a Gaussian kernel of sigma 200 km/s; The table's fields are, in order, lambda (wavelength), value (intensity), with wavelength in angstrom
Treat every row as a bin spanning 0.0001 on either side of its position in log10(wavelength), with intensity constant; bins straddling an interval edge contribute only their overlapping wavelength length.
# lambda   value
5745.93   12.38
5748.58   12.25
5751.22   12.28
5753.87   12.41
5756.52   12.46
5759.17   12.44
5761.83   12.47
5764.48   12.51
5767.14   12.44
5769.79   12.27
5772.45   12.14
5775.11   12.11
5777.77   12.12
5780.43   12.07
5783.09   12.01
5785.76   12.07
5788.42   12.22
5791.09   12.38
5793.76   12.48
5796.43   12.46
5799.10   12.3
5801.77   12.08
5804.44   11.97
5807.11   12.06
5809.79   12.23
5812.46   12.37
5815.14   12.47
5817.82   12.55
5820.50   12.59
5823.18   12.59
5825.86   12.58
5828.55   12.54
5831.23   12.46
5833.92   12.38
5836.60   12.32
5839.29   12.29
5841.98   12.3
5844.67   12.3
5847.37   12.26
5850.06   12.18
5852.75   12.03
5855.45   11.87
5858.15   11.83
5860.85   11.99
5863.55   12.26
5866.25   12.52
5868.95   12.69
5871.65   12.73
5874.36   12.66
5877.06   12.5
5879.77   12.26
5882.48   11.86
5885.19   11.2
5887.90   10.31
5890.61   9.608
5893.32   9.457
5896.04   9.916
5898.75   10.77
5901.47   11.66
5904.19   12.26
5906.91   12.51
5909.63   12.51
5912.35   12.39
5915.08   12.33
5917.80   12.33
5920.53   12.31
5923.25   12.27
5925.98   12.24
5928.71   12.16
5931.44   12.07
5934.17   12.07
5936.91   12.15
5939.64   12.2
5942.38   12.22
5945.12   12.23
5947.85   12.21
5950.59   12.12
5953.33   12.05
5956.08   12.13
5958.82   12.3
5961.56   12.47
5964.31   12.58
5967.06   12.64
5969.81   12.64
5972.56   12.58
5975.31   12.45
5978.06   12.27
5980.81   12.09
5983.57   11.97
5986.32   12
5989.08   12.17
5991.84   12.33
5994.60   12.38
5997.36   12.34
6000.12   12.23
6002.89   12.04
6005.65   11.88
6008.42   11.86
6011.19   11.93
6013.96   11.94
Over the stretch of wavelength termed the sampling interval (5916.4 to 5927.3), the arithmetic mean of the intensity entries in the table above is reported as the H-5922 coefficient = 12.29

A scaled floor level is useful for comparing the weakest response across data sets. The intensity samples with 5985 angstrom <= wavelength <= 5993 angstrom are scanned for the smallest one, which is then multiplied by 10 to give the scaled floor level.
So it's 120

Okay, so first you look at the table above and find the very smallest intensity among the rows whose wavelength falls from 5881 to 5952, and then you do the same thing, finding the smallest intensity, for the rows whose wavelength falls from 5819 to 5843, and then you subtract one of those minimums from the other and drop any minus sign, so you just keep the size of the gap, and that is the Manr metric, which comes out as 2.8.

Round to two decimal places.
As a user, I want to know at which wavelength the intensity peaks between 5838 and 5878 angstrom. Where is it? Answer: 5871.65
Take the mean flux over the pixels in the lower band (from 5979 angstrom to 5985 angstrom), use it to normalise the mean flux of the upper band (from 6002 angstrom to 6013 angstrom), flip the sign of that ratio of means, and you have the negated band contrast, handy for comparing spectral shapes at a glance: -0.99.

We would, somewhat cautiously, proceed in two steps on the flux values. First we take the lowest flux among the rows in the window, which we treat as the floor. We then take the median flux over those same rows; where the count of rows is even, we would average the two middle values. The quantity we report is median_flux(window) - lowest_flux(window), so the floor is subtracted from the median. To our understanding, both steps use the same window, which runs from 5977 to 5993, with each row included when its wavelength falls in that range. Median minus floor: 0.16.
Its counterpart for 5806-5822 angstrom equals 0.36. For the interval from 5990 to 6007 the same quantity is 0.40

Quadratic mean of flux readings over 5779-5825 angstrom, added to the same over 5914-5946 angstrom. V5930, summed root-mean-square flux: 24.5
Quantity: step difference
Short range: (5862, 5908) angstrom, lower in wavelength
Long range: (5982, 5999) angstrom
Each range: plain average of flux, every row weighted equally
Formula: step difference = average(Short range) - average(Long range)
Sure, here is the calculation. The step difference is -0.6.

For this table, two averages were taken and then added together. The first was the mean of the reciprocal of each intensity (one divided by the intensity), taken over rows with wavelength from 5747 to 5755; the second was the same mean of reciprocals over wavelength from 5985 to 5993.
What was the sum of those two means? 0.163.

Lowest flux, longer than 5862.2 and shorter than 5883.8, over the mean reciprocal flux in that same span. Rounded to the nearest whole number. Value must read 147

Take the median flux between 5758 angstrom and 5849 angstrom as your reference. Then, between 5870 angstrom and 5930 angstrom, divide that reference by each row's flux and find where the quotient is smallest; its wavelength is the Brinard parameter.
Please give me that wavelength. 5871.65 angstrom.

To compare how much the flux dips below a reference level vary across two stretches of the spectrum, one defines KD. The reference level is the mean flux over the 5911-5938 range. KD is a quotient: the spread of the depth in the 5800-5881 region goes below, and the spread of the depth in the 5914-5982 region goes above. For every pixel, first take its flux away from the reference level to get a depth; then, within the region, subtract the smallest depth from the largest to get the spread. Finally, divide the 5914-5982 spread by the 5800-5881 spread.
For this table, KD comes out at 1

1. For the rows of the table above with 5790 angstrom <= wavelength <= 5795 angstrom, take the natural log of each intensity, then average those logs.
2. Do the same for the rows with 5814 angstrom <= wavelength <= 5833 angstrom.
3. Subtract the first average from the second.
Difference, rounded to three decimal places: 0.009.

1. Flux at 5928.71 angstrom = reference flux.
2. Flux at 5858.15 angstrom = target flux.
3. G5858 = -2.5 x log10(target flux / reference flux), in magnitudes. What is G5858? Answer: 0.030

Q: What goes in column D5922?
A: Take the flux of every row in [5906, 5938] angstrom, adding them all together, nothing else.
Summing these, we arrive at 147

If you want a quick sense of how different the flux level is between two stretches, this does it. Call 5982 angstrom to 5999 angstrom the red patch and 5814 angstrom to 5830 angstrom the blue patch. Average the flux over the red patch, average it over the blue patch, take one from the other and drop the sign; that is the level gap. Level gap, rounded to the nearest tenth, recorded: 0.4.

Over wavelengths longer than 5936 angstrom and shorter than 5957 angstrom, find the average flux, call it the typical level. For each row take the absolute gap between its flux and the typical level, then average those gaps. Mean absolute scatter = 0.05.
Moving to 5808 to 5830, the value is 0.10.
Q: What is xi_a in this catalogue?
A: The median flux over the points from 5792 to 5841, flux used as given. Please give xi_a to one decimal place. 12.4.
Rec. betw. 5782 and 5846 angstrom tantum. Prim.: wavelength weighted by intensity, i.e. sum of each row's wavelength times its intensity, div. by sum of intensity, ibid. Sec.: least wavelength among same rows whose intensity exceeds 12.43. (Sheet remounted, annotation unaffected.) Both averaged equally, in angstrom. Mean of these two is 5803.9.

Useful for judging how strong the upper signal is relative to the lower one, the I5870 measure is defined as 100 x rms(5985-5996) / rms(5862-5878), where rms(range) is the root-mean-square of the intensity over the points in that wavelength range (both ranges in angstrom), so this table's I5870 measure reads 97.3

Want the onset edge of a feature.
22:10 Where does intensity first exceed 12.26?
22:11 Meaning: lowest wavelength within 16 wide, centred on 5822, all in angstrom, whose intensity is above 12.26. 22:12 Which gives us 5815.14 angstrom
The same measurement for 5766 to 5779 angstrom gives 5767.14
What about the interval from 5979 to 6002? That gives 5991.84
